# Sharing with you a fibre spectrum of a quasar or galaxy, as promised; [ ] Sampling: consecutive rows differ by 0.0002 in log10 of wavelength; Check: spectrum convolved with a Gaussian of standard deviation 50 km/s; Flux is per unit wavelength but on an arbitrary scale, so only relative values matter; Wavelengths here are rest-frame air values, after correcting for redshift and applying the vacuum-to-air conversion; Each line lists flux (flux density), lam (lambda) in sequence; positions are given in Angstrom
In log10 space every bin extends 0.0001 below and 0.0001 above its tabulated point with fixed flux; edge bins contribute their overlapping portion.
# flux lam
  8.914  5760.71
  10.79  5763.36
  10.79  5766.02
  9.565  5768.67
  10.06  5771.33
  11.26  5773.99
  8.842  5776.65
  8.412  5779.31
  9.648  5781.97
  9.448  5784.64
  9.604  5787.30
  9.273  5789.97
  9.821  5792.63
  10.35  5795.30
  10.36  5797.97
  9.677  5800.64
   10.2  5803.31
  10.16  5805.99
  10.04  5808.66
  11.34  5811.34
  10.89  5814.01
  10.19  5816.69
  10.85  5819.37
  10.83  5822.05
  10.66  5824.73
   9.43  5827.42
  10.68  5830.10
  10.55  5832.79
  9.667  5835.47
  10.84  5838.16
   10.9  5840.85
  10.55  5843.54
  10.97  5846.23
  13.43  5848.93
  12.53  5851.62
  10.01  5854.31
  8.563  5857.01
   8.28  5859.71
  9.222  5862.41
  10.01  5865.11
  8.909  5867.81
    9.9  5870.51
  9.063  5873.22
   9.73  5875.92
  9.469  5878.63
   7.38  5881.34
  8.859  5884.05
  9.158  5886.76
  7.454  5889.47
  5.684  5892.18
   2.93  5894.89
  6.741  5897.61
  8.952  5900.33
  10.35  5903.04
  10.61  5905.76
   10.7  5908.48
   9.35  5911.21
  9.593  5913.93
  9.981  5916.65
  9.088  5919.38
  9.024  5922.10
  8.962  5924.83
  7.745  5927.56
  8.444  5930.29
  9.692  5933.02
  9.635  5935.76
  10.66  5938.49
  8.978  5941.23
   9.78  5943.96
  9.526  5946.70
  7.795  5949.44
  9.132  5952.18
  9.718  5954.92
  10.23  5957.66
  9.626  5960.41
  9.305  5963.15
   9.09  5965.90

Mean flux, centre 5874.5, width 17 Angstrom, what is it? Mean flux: 9.1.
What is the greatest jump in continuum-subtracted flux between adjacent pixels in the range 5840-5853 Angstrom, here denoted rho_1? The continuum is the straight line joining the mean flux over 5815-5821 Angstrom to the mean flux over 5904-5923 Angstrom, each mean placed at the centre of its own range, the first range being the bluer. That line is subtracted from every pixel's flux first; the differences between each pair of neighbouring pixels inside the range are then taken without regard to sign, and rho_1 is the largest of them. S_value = 2.5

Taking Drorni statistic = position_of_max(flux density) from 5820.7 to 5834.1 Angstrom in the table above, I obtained 5822.05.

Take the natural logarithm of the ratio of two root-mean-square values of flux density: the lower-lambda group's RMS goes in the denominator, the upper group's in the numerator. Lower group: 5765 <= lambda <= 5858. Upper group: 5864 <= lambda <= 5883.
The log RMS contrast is -0.11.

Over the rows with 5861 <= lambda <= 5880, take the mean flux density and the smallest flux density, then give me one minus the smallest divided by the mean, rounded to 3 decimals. 0.059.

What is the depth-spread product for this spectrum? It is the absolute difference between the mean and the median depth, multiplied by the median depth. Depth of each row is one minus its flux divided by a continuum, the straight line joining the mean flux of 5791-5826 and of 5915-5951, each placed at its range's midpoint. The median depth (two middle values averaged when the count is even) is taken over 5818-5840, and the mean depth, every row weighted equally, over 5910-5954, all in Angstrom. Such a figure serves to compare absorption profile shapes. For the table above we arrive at -0.002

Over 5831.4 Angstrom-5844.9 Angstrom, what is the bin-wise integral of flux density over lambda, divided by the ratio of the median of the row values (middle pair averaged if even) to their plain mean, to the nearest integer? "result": 141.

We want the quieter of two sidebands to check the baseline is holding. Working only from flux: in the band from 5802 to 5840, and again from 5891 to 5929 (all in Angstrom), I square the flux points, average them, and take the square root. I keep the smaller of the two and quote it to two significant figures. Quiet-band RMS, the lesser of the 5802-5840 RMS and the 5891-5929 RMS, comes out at 8.8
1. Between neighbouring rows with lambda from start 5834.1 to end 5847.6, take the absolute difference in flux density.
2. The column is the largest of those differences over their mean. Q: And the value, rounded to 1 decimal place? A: 2.3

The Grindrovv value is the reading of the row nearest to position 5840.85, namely 10.9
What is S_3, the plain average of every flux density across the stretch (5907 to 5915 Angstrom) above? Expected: 9.9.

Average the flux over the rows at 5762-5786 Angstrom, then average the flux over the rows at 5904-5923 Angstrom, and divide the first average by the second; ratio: 1.01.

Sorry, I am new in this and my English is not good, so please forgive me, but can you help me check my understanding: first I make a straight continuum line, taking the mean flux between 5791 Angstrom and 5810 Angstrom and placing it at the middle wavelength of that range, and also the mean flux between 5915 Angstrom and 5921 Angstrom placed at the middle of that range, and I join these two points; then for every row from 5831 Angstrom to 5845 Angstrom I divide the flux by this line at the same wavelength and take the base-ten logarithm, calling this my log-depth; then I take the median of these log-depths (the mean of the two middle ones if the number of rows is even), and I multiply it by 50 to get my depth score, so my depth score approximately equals 1.4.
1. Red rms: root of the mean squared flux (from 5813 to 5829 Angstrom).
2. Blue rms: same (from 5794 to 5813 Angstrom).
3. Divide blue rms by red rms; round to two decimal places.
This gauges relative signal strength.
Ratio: 0.98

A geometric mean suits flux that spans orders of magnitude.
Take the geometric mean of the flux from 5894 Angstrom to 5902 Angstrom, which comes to 5.6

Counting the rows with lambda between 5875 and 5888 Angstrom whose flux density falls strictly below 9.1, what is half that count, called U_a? 1.00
